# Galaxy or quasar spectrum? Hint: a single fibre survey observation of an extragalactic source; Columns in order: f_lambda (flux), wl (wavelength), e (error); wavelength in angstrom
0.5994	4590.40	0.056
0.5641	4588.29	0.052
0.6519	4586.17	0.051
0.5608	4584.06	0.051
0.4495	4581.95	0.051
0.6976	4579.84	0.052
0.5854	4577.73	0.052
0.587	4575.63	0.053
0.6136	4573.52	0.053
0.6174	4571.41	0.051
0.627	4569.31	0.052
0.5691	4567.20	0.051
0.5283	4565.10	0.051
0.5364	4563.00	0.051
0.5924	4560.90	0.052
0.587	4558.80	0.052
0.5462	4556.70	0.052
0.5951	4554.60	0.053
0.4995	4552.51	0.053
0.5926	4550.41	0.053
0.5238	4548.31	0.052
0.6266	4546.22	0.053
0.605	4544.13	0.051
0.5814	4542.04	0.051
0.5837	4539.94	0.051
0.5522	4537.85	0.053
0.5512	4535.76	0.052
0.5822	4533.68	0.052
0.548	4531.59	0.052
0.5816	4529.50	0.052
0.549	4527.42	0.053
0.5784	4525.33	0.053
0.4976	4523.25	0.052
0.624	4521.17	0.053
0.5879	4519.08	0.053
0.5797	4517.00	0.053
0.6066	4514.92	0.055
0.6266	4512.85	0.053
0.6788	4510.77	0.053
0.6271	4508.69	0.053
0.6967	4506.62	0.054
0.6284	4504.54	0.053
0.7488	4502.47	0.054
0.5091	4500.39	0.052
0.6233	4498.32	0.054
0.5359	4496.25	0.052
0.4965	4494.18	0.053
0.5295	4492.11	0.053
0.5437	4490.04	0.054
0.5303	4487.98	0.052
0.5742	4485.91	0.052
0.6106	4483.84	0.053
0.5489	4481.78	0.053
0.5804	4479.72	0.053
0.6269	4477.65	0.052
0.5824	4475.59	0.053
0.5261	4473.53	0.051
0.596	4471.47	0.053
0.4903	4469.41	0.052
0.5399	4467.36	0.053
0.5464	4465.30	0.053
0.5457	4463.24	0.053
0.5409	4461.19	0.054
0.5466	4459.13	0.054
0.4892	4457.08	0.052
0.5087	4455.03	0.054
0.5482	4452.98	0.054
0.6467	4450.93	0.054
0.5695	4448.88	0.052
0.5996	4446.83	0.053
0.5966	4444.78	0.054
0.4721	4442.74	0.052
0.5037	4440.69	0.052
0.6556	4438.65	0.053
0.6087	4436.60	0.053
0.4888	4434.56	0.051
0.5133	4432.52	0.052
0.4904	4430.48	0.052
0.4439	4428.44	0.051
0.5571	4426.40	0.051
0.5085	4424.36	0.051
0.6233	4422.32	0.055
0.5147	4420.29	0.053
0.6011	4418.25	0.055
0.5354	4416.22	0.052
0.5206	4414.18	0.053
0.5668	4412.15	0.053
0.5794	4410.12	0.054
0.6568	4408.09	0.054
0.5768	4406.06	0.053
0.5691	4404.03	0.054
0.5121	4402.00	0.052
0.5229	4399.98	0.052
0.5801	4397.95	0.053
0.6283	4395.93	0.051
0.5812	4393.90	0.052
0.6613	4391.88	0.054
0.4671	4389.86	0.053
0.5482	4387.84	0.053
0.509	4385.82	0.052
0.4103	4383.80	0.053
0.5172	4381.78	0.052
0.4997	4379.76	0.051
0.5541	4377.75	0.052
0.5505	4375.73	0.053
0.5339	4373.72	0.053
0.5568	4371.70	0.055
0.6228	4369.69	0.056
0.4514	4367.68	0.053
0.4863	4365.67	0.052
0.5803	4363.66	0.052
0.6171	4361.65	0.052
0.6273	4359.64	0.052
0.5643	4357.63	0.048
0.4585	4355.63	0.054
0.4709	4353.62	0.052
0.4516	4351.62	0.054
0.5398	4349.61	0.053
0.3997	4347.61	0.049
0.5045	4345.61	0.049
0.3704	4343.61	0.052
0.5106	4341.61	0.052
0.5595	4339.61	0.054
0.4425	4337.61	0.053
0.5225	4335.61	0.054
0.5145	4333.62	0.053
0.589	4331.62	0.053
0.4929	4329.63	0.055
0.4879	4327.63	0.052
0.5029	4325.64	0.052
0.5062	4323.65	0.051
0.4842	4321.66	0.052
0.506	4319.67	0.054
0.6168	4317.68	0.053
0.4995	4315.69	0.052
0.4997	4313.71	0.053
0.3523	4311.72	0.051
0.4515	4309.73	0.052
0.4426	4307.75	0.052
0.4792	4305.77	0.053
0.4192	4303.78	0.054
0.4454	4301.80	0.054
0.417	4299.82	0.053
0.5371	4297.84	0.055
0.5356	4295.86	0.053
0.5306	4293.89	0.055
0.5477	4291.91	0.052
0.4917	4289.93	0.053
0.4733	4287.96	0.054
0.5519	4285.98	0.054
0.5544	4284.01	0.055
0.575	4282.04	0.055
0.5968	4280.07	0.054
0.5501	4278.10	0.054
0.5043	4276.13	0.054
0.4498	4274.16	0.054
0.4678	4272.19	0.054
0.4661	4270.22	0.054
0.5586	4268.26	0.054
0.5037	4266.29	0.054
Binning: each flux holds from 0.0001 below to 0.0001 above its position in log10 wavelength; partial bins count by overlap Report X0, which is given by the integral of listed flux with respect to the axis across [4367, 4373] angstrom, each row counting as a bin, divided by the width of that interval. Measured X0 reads 0.55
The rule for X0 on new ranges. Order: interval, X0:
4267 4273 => 0.50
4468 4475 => 0.54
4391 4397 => 0.62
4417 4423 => 0.58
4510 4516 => 0.64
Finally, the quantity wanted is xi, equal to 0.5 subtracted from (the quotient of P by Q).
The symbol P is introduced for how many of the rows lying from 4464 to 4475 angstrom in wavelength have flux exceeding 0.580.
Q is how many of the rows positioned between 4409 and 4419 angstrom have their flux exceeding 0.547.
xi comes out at -0.2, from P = 1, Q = 3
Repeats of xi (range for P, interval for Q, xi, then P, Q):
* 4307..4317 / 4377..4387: -0.5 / 0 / 1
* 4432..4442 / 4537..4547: -0.1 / 2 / 5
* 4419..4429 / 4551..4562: -0.2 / 1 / 3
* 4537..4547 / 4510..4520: 0.3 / 4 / 5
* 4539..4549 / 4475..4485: 0.3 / 4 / 5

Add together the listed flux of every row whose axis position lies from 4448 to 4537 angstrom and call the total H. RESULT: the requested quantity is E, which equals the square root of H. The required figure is 5.0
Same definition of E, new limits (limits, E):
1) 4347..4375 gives 2.7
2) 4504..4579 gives 4.6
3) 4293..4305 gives 1.7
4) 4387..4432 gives 3.5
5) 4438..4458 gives 2.4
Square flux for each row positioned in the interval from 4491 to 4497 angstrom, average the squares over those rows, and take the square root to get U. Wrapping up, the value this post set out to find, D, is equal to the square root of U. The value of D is 0.722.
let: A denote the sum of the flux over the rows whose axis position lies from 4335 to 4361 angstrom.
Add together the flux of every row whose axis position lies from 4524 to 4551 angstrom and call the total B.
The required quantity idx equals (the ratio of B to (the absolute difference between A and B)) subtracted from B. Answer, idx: 0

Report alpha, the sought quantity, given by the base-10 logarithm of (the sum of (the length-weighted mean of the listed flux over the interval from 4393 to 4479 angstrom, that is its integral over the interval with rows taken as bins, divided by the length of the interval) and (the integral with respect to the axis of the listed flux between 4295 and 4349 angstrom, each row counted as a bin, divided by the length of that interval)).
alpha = 0.017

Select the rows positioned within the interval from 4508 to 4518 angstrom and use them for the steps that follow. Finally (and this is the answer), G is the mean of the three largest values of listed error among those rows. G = 0.0537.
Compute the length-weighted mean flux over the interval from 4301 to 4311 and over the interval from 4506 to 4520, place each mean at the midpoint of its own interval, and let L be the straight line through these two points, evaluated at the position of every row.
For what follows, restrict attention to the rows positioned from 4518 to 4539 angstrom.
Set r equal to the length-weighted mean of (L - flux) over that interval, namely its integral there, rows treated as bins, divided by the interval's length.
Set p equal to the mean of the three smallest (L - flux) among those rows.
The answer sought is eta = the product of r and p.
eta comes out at 0.003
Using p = 0.04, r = 0.08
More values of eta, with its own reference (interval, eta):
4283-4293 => 0.012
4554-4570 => 0.007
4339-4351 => 0.000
